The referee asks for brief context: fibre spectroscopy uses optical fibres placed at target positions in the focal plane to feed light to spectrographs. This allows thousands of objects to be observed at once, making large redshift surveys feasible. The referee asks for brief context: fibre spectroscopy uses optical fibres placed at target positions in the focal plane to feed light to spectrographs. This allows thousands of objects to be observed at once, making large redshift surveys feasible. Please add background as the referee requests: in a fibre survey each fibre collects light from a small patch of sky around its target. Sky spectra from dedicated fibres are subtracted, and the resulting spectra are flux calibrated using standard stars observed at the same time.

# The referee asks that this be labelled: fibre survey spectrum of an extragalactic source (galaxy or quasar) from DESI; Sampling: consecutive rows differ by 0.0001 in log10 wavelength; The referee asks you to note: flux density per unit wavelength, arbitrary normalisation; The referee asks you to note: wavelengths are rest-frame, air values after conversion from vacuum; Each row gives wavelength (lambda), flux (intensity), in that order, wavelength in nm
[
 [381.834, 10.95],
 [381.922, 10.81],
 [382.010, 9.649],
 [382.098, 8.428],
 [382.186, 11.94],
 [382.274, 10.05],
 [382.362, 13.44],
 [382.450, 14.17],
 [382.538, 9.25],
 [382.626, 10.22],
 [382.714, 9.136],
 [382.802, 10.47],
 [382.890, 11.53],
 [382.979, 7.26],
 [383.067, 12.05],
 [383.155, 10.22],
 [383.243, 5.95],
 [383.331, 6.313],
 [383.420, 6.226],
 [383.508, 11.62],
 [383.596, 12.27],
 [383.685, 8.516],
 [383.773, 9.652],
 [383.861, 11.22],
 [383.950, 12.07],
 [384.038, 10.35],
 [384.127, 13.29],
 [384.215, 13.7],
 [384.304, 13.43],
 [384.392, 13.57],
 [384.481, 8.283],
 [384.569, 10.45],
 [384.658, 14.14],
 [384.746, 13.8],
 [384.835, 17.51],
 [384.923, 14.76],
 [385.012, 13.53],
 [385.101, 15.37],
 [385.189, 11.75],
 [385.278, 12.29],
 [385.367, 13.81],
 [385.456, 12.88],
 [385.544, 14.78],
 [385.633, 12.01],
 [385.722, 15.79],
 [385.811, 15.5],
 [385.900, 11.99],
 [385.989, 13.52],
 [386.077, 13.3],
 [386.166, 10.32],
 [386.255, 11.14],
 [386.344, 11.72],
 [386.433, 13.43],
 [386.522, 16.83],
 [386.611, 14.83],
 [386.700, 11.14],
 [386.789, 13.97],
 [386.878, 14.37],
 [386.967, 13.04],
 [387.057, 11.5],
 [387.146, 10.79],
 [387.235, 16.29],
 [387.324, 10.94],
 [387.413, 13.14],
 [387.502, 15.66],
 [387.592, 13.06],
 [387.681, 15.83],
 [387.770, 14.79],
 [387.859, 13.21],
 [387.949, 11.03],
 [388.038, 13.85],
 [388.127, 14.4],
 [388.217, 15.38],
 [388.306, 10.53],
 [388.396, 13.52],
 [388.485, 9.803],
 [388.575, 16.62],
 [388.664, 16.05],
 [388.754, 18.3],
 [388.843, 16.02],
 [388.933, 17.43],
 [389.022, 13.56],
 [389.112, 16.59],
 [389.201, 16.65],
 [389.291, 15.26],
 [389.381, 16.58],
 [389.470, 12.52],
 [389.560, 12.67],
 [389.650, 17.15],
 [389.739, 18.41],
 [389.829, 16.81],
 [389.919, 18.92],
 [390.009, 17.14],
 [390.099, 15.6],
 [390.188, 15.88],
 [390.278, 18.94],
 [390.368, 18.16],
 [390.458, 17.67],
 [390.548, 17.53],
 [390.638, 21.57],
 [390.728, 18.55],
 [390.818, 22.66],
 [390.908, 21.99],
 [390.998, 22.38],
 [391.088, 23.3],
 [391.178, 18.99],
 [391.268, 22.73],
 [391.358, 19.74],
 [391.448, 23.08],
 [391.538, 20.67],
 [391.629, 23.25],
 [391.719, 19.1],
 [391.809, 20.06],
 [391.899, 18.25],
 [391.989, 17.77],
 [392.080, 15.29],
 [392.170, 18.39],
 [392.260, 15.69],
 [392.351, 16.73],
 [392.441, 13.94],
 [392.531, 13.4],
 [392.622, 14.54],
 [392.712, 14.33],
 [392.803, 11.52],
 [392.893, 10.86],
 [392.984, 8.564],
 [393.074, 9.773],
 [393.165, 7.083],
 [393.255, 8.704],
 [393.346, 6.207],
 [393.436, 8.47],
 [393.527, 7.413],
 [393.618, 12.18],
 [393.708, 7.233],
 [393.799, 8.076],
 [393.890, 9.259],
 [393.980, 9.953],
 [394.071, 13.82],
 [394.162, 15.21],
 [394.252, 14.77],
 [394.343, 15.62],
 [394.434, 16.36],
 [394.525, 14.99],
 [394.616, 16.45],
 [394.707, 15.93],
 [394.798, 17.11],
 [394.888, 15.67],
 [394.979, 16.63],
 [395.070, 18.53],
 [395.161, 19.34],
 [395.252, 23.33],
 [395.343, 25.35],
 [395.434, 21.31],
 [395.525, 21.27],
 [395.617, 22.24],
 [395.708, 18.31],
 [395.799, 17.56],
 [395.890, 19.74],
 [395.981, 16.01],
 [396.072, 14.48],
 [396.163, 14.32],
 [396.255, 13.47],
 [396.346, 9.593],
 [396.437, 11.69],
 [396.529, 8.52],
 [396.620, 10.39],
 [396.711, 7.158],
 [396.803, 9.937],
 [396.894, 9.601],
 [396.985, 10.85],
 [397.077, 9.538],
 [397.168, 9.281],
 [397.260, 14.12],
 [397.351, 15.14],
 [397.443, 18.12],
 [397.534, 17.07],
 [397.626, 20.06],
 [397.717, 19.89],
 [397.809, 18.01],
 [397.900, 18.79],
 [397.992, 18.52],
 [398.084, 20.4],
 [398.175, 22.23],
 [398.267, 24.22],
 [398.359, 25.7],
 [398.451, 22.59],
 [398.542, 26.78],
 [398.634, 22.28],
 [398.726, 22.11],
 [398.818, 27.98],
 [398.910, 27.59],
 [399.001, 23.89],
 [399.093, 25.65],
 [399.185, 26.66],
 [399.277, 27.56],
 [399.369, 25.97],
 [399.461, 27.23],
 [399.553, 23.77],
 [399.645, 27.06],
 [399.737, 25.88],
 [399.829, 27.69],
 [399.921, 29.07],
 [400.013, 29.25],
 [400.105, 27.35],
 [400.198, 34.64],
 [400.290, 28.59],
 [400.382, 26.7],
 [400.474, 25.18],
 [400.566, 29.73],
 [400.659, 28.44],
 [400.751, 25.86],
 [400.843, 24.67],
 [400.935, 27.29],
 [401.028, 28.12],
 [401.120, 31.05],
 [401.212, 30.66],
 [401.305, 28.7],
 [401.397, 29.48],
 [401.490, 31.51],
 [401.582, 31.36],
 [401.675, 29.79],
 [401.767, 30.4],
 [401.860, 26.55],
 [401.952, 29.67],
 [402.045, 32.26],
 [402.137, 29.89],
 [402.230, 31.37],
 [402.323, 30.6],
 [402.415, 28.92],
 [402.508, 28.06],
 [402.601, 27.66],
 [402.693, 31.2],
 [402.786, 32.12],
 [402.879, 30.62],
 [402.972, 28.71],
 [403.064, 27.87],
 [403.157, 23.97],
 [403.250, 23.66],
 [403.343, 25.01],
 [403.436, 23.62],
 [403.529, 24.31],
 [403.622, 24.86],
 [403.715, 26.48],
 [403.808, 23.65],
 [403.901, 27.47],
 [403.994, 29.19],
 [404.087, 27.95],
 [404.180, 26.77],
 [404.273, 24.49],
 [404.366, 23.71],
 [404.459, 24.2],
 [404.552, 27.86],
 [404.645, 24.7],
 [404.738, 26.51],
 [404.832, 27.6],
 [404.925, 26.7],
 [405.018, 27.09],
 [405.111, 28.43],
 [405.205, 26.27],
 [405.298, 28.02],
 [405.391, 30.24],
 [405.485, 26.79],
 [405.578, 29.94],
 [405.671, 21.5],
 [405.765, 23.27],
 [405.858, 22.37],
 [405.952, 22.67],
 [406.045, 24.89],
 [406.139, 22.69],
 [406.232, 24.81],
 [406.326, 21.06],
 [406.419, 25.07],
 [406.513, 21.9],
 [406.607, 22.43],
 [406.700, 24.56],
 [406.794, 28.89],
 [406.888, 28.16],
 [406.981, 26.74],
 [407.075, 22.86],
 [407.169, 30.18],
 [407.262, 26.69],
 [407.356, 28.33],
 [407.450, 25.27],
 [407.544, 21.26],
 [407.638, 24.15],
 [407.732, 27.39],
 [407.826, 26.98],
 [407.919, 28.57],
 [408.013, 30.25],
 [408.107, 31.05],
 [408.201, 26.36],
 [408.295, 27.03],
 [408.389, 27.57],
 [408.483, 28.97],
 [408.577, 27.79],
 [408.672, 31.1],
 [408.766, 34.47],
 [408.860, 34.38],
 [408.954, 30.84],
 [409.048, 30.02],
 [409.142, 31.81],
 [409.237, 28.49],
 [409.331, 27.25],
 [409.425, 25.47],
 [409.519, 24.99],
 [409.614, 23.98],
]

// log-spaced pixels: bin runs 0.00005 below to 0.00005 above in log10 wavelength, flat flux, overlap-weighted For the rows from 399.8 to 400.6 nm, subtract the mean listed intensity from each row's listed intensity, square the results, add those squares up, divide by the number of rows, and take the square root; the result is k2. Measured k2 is 2.5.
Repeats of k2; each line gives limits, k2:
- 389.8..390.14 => 1.2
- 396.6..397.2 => 1.1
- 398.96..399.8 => 1.3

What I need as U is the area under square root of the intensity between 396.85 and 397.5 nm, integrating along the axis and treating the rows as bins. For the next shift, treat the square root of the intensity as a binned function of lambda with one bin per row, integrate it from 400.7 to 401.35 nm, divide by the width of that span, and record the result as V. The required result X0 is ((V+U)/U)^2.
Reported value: 11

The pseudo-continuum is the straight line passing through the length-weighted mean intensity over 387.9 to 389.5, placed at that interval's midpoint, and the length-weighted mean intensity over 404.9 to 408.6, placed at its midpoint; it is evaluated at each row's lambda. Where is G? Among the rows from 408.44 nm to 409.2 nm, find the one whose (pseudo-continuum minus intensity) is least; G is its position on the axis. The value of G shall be 408.766 nm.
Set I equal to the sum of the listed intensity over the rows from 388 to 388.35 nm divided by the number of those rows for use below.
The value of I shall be 13.5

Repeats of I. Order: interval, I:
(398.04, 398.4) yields 23.1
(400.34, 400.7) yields 27.5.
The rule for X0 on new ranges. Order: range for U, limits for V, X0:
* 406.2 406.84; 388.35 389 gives 5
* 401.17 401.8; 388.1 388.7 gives 4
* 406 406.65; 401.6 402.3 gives 8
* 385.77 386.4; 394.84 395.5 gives 9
